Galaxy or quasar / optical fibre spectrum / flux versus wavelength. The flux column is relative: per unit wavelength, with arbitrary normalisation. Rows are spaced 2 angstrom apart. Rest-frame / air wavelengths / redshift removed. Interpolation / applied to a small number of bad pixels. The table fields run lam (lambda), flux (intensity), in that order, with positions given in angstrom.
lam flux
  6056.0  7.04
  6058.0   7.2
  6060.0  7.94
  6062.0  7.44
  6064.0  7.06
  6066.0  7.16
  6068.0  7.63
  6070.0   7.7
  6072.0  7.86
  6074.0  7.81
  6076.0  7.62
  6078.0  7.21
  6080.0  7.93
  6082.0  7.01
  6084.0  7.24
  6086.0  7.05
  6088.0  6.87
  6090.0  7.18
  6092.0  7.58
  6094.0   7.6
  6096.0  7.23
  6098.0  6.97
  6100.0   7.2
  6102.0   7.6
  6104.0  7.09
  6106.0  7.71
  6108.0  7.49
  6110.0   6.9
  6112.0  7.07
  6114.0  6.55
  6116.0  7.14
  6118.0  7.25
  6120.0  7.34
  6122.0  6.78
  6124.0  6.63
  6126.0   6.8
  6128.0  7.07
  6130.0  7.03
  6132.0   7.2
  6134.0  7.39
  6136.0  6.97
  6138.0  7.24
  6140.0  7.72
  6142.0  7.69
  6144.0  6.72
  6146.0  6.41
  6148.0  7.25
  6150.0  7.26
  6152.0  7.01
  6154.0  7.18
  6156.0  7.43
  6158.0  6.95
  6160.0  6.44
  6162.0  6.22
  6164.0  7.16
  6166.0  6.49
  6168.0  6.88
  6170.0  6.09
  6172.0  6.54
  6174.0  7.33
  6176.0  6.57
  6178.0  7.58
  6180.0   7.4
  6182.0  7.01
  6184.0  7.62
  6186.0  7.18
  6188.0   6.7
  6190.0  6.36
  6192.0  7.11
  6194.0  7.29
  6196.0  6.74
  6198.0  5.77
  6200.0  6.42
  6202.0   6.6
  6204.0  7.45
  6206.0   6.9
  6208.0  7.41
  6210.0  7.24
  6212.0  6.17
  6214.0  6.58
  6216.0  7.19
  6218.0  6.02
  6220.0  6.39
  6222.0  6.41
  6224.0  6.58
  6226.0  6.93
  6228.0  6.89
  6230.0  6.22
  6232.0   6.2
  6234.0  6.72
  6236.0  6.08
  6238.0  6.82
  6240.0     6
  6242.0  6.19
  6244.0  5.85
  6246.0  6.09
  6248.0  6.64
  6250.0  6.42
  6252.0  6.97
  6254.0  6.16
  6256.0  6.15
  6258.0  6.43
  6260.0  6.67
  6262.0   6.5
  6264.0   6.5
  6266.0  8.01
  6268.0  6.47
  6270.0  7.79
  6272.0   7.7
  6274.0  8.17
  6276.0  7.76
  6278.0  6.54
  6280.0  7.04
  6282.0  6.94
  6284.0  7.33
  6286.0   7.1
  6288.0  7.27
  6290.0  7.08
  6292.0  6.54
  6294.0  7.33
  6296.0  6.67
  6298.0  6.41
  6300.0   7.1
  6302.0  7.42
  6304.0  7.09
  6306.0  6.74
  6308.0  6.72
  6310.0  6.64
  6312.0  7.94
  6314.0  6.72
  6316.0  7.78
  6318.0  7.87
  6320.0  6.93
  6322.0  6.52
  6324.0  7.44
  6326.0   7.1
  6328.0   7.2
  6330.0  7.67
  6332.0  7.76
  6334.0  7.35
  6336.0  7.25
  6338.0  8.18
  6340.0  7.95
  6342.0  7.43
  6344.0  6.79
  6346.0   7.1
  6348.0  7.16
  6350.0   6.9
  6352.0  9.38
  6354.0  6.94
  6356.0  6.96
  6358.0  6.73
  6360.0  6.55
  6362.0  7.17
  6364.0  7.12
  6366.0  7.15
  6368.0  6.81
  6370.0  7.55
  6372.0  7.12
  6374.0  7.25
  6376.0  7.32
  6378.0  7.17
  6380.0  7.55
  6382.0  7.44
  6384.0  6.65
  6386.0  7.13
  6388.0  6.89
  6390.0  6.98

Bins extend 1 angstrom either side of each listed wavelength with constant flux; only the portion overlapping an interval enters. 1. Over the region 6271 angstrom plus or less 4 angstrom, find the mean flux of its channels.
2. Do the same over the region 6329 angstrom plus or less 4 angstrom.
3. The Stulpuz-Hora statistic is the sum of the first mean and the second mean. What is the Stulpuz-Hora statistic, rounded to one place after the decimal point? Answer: 15.0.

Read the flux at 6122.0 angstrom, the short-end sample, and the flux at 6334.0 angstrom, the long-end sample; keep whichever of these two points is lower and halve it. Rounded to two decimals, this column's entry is 3.39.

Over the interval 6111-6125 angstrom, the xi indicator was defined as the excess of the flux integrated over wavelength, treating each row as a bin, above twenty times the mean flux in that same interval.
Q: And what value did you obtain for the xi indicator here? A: -41.8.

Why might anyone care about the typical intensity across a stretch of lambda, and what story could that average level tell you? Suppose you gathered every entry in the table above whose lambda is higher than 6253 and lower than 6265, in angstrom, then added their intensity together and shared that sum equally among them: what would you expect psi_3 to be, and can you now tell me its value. 6.4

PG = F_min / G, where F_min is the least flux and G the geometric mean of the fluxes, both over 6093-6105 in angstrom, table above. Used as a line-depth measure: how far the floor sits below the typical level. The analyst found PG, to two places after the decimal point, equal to 0.96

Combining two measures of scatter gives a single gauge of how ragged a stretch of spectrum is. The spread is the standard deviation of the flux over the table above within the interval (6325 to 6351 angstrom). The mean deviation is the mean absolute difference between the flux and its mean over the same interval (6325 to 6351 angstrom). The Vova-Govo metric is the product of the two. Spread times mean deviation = 0.13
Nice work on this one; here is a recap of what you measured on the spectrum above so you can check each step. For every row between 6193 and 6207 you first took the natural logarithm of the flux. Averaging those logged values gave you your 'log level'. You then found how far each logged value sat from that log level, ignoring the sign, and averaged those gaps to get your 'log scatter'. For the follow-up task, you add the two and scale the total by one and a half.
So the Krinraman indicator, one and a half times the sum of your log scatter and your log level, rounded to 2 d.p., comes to 2.95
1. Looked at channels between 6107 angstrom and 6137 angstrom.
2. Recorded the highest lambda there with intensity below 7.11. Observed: 6136.0 angstrom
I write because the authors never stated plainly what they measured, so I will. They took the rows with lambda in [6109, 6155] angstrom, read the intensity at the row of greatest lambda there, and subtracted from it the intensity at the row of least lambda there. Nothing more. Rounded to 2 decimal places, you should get 0.28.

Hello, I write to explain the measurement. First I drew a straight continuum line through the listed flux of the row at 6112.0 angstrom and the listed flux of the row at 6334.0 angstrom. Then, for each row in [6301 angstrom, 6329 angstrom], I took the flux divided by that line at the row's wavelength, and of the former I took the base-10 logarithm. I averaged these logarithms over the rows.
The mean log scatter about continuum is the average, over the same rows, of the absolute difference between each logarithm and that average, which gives 0.024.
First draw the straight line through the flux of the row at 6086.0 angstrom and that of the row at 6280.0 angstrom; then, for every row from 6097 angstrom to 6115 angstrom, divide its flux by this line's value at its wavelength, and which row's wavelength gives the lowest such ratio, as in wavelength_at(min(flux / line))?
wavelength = 6114.0 angstrom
